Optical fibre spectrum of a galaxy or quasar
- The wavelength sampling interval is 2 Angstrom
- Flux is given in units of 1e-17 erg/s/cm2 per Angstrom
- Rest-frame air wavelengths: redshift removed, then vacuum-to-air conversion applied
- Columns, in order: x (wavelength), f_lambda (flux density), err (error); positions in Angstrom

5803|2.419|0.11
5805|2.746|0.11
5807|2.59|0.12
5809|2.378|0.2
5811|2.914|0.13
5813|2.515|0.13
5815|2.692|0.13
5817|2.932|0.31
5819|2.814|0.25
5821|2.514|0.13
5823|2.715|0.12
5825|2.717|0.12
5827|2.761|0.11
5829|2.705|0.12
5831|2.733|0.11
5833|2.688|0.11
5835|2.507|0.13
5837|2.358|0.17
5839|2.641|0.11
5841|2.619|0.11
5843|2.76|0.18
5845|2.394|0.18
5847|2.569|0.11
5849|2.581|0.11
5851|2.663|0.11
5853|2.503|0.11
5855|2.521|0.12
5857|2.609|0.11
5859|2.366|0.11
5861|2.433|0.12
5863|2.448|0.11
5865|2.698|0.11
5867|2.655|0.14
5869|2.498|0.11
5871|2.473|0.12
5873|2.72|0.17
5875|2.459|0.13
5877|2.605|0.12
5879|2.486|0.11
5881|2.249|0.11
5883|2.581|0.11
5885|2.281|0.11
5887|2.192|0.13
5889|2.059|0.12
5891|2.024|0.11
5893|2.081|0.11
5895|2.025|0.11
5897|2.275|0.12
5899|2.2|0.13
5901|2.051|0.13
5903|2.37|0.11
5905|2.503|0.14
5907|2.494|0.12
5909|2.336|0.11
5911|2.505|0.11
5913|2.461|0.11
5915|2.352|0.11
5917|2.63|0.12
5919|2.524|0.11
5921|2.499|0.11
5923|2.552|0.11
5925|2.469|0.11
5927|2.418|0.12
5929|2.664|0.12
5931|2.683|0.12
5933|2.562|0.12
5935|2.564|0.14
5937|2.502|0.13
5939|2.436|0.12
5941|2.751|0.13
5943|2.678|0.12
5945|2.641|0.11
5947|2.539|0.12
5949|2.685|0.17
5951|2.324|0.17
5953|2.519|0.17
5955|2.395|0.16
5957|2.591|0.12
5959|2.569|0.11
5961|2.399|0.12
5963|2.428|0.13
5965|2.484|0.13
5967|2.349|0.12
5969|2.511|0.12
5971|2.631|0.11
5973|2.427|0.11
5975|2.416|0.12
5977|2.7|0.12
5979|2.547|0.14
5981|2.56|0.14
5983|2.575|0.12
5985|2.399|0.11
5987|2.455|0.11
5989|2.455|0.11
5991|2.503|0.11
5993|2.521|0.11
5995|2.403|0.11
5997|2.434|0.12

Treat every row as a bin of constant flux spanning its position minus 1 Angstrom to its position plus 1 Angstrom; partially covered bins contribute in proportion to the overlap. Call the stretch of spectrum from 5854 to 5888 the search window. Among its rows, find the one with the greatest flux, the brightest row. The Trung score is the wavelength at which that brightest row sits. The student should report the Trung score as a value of 5873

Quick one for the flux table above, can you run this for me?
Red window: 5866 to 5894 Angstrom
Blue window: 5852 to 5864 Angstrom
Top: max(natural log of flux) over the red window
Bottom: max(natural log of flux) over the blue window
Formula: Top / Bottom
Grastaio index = 1.04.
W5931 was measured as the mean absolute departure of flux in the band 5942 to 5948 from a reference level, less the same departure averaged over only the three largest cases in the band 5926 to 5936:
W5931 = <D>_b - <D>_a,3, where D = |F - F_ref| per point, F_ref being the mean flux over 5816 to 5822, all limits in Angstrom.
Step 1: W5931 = -0.105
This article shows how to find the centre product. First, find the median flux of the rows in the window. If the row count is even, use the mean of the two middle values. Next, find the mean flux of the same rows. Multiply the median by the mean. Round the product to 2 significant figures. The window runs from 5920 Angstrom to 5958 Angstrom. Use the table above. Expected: 6.5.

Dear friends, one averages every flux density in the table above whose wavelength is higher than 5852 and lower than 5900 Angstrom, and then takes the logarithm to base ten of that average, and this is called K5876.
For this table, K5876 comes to 0.379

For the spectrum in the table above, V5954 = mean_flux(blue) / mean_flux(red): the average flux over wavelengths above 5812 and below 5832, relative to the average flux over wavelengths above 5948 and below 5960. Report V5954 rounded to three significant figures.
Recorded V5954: 1.08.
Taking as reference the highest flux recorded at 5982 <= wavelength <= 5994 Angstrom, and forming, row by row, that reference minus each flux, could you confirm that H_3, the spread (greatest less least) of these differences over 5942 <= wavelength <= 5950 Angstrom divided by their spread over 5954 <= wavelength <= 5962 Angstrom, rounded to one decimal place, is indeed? 0.7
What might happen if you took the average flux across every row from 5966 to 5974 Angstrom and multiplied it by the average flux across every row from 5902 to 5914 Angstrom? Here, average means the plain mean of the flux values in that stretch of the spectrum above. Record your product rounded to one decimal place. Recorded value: 6.1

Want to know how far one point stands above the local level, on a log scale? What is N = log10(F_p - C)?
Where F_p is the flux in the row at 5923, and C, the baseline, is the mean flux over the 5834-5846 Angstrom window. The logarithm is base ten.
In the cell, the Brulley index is -2.3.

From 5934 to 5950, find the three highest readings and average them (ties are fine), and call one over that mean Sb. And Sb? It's 0.37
